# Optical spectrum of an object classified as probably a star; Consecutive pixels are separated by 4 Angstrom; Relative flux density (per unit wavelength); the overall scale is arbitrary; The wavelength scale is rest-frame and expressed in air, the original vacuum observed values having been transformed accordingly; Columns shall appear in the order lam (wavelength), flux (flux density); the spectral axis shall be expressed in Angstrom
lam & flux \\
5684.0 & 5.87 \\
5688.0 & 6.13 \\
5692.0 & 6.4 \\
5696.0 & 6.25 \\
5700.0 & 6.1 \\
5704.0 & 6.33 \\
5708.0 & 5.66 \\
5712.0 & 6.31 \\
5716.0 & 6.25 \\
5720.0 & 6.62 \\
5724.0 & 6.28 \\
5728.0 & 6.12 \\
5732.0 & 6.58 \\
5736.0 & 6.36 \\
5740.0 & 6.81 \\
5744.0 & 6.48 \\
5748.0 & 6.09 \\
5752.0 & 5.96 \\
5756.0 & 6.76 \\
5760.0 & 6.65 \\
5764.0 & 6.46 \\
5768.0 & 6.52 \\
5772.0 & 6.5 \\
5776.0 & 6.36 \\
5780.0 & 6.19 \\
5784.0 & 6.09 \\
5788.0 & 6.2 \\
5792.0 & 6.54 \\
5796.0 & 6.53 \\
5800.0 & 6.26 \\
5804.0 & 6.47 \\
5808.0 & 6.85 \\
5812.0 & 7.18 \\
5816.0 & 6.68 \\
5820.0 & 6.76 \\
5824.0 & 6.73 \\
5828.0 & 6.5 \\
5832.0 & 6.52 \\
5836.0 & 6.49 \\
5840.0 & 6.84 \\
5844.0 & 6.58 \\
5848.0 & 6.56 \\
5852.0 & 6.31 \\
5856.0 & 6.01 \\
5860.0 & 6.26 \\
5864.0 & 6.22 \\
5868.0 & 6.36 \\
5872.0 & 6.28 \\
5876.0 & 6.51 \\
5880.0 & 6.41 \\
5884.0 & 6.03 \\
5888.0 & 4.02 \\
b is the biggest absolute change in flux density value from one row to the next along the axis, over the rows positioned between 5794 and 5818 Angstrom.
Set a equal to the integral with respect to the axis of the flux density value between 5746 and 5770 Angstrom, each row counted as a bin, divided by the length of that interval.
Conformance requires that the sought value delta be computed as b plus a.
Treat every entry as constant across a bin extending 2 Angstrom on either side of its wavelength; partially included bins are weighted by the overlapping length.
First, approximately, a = 6.41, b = 0.50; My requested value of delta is 6.9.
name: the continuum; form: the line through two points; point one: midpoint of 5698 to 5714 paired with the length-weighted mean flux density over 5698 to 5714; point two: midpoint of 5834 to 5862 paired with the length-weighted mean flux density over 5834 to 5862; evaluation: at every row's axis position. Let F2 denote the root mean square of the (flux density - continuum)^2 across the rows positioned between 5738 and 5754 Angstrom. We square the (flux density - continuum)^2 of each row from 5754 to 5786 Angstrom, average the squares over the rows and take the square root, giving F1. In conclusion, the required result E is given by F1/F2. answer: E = 0.6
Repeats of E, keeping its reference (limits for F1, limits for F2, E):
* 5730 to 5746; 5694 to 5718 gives 2.6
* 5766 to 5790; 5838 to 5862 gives 0.4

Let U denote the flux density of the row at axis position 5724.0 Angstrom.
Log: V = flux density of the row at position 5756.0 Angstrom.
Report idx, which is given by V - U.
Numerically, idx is 0.48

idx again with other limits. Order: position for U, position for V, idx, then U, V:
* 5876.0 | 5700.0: -0.41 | 6.51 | 6.1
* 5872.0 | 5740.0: 0.53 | 6.28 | 6.81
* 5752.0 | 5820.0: 0.80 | 5.96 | 6.76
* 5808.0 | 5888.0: -2.83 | 6.85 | 4.02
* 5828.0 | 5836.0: -0.01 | 6.5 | 6.49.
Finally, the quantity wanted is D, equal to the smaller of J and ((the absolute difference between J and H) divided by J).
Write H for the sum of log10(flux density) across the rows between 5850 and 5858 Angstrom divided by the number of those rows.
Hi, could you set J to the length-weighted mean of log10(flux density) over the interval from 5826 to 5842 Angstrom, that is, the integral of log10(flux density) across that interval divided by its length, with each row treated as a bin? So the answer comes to 0.036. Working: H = 0.789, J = 0.819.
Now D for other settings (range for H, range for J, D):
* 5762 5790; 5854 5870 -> 0.010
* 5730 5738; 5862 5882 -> 0.010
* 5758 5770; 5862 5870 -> 0.021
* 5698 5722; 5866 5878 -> 0.015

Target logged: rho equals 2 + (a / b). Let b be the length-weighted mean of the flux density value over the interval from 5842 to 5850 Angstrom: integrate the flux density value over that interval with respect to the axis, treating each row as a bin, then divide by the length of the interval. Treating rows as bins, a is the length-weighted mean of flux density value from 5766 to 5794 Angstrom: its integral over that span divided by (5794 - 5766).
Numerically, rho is 2.97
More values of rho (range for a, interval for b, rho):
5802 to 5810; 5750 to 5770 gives 3.03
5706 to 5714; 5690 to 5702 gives 2.96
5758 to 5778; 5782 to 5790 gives 3.06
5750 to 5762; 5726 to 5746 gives 3.00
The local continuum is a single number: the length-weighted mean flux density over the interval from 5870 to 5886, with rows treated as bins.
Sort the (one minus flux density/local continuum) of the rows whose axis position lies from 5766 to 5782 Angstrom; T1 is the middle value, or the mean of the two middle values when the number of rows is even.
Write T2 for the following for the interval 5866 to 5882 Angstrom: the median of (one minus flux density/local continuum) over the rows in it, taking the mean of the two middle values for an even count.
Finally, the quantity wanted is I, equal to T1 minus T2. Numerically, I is -0.007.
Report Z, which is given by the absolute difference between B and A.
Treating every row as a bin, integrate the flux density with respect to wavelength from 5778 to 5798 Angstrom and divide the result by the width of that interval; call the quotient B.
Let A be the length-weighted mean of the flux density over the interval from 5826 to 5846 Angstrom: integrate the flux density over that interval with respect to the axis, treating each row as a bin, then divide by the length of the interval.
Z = 0.28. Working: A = 6.59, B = 6.31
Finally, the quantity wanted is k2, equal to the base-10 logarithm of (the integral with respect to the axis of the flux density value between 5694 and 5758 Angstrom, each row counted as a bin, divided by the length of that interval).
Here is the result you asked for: 0.800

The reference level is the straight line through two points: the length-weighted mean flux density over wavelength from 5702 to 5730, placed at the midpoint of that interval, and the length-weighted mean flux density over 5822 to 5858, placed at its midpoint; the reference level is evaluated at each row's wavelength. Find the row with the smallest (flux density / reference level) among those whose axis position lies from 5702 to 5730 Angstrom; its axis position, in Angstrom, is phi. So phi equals 5708.0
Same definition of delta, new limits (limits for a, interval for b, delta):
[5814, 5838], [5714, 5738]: 7.1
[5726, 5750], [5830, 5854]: 6.8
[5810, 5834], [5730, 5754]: 7.2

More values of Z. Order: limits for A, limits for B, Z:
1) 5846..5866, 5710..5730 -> 0.04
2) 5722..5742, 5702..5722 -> 0.20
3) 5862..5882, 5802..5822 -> 0.43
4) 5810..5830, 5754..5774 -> 0.19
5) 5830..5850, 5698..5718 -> 0.47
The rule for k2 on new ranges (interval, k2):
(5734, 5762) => 0.809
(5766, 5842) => 0.815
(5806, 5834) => 0.829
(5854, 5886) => 0.797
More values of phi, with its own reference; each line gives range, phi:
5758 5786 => 5784.0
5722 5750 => 5748.0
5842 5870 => 5856.0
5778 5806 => 5784.0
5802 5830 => 5828.0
